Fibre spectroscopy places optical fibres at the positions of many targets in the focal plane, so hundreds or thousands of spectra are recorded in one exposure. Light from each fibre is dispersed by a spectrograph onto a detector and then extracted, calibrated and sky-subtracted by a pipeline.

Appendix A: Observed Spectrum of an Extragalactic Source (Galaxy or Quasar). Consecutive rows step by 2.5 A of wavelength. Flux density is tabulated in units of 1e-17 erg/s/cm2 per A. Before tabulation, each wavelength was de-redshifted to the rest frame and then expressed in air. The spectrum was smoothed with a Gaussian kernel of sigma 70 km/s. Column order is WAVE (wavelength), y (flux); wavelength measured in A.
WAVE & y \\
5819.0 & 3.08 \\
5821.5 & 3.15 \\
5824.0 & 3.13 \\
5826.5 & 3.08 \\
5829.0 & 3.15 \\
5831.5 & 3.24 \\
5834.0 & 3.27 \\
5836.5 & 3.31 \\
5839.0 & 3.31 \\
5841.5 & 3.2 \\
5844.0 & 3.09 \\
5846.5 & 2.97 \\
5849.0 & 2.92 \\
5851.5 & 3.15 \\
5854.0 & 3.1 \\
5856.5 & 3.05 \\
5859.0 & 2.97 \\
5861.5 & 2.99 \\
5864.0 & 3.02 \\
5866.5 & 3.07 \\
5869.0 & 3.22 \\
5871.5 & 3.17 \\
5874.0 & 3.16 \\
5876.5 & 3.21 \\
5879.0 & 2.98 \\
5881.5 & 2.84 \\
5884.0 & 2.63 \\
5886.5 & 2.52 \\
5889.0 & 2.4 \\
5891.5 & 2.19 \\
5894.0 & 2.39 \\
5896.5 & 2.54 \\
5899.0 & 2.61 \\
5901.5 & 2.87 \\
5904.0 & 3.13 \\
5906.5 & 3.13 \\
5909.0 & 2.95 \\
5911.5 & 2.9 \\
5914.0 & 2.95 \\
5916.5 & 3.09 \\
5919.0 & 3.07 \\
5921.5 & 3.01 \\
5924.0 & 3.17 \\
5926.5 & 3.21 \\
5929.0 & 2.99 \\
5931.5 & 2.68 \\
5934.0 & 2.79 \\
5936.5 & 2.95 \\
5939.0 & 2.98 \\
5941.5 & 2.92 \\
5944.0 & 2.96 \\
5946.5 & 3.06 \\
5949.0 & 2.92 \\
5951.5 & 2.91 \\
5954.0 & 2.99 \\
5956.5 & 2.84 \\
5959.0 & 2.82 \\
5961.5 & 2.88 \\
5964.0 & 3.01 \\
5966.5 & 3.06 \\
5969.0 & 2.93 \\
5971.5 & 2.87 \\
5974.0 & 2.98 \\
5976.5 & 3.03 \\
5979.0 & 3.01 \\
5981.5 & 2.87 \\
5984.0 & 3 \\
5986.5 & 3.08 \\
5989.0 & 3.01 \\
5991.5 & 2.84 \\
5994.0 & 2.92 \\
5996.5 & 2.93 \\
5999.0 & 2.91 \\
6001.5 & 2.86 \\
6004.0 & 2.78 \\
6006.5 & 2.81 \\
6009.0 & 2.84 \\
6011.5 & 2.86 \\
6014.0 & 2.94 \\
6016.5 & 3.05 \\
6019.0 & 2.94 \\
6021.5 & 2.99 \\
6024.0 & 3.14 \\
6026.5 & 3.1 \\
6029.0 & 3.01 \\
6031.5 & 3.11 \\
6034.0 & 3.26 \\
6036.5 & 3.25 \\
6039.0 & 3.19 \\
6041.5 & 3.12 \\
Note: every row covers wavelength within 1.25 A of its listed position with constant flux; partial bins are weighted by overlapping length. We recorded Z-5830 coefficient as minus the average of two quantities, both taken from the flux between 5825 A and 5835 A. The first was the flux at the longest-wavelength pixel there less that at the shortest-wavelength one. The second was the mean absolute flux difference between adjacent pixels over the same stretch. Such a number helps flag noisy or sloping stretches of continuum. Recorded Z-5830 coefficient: -0.13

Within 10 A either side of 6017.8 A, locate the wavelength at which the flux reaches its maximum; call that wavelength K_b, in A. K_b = 6024.0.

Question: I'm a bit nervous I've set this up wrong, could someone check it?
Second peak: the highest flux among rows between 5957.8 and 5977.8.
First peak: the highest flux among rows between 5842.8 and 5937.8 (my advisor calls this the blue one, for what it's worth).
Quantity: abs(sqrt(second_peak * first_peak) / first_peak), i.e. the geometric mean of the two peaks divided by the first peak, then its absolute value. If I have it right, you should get 0.97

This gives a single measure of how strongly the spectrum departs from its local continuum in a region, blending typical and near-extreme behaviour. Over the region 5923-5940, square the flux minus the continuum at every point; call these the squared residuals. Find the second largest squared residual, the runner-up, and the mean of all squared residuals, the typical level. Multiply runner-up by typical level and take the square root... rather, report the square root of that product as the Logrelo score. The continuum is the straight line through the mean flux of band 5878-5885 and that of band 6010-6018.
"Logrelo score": 0.063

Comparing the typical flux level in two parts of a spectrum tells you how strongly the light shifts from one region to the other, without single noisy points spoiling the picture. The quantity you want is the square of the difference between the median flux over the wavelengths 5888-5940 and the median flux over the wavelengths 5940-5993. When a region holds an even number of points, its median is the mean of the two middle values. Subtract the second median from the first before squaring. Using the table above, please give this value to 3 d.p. 0.000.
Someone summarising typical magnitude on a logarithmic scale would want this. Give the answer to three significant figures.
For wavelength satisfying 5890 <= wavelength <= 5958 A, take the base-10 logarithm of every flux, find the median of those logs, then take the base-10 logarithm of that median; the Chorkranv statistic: -0.328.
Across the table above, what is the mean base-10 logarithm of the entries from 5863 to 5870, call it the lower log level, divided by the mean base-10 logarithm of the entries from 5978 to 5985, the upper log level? 1.04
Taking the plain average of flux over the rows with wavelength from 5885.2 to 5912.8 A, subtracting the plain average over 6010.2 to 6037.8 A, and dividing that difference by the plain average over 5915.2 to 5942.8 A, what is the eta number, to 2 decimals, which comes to -0.12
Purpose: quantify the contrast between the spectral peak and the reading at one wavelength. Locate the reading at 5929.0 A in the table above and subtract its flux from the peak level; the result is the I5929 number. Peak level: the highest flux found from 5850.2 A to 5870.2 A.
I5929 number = 0.2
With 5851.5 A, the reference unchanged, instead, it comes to 0.1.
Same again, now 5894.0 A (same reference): 0.8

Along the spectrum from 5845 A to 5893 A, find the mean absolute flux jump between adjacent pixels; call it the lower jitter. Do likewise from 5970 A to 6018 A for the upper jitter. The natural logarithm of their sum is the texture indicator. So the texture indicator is -1.75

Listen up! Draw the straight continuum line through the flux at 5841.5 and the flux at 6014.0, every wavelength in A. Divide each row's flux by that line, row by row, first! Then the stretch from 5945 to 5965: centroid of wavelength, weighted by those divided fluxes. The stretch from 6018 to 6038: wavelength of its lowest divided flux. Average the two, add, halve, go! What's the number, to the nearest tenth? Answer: 5987.1 A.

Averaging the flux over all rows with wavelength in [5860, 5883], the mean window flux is 3.07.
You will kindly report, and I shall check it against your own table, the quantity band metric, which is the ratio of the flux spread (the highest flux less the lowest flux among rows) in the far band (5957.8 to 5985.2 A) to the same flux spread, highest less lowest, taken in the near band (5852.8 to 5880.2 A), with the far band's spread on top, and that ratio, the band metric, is 0.96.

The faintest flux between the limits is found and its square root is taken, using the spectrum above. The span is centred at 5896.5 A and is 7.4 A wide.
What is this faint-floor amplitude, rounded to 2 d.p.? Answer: 1.55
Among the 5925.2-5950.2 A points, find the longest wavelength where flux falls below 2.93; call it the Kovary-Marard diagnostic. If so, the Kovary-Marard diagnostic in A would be 5949.0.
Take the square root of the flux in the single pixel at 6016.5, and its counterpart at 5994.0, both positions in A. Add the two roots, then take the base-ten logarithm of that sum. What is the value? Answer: 0.538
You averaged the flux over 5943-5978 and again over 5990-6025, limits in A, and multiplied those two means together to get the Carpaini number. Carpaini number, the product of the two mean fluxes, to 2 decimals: 8.59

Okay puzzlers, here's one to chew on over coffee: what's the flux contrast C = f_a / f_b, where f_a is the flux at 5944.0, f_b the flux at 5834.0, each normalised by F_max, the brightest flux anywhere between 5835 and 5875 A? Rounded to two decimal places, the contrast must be 0.91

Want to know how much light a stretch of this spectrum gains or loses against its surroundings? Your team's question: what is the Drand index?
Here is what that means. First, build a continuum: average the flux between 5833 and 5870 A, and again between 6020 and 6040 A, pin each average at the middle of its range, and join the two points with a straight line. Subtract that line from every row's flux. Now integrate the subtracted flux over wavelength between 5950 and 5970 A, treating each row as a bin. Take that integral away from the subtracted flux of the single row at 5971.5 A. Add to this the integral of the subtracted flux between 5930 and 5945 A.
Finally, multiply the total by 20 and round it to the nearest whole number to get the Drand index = 0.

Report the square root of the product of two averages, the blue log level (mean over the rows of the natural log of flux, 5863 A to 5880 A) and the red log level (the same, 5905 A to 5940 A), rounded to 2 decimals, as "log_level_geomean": 1.12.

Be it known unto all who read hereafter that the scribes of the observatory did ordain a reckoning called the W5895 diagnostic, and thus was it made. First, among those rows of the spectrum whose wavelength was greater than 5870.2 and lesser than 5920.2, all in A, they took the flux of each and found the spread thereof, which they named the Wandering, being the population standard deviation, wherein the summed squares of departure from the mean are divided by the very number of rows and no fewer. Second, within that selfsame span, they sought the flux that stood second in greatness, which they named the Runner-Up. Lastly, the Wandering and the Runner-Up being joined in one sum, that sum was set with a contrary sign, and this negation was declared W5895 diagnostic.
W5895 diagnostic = -3.47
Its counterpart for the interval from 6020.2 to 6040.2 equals -3.34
